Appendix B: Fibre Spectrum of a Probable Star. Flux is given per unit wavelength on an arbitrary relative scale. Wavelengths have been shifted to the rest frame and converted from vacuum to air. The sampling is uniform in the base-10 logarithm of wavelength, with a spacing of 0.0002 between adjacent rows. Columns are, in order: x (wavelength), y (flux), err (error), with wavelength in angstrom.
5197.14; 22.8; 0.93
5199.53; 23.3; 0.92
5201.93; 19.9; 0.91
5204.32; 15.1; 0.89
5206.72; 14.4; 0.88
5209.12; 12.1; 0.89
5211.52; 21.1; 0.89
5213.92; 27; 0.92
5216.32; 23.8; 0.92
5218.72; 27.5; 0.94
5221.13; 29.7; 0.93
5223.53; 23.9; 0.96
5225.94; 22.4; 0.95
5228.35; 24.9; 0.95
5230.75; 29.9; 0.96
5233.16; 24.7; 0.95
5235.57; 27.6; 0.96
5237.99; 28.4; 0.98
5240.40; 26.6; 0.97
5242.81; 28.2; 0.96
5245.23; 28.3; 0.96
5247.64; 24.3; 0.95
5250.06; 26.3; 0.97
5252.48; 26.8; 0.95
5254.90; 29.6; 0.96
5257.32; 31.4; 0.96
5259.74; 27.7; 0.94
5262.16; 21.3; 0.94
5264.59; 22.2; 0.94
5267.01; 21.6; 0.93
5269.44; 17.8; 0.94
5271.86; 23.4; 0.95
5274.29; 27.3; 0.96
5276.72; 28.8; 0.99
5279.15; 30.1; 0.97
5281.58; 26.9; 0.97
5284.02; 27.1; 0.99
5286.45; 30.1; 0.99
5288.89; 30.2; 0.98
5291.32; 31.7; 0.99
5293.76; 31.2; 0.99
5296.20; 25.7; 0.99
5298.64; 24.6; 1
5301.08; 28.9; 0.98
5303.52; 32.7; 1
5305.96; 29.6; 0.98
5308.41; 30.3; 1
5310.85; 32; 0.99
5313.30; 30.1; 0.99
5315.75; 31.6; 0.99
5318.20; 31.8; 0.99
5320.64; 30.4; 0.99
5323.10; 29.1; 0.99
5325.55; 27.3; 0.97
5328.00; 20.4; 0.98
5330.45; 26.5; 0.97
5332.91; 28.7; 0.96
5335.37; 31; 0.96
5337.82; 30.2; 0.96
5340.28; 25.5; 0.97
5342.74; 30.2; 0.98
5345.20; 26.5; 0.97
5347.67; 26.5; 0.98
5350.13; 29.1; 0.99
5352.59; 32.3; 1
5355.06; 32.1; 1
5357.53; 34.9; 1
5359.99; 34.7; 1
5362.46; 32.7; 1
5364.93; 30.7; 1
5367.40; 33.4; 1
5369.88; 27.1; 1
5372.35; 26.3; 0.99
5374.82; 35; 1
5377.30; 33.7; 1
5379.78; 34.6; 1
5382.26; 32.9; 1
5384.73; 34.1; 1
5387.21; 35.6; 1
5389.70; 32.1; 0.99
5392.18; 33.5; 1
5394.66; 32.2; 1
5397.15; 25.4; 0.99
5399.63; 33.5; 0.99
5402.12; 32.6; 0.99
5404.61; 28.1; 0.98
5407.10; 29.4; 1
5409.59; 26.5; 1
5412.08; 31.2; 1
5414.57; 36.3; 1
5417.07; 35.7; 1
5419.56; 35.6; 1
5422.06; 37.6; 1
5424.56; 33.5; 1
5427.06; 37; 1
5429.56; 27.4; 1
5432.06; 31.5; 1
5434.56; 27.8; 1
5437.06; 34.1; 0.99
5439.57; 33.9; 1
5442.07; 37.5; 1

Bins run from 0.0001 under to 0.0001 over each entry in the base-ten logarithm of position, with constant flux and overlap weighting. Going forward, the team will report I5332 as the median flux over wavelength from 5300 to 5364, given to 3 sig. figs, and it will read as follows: 30.2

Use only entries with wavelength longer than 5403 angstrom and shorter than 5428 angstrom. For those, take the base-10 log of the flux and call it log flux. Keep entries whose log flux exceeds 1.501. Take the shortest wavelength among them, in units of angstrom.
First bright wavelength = 5414.57 angstrom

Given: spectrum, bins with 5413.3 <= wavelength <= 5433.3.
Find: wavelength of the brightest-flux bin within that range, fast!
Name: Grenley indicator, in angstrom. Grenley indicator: 5422.06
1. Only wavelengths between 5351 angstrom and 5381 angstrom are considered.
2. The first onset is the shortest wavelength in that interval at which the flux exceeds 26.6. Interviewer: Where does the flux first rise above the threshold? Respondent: 5352.59 angstrom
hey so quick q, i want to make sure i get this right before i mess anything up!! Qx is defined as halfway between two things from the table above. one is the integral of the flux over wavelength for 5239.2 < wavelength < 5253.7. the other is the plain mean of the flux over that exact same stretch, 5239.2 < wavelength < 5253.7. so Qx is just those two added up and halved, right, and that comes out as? 207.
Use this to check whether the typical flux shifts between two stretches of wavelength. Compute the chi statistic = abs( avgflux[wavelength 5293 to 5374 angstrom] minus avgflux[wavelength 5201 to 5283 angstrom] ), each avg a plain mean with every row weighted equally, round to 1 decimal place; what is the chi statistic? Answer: 4.8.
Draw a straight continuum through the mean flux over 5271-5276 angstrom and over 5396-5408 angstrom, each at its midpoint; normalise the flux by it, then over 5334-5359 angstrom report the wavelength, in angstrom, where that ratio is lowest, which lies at 5340.28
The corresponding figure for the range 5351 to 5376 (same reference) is 5372.35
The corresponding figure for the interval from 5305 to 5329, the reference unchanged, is 5328.00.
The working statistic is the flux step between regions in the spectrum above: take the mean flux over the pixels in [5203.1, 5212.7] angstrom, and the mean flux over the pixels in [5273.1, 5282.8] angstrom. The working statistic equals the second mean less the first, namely 13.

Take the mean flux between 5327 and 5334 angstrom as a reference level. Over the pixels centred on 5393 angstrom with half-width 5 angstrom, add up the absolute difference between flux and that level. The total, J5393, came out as 22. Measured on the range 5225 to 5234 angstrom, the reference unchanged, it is 8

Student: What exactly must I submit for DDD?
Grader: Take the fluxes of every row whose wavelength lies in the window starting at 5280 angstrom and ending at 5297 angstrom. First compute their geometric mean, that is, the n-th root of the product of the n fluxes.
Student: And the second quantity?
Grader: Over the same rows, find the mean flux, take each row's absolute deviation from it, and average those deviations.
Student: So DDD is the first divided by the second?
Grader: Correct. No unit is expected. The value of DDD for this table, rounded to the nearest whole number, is 14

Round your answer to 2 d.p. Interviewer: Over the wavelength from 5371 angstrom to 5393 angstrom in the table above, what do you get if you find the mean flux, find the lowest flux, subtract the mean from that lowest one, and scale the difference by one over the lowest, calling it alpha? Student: -0.26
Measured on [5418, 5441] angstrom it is -0.21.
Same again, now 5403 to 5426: -0.23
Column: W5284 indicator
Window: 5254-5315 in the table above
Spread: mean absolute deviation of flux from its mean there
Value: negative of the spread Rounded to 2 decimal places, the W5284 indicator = -3.12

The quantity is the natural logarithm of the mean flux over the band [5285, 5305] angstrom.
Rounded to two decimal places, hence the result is 3.38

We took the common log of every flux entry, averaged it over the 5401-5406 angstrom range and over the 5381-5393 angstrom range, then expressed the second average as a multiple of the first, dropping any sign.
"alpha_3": 1.03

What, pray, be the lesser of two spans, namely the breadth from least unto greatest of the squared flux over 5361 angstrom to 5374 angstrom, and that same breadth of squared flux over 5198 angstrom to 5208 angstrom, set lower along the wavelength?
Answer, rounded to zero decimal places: 336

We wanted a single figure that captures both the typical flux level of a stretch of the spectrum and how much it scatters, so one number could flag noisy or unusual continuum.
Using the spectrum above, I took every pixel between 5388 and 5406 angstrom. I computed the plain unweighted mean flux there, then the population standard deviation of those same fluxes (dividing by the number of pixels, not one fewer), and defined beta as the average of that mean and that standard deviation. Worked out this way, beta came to 17.0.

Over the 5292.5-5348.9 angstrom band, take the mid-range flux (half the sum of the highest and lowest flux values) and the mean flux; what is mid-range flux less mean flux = -2.2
